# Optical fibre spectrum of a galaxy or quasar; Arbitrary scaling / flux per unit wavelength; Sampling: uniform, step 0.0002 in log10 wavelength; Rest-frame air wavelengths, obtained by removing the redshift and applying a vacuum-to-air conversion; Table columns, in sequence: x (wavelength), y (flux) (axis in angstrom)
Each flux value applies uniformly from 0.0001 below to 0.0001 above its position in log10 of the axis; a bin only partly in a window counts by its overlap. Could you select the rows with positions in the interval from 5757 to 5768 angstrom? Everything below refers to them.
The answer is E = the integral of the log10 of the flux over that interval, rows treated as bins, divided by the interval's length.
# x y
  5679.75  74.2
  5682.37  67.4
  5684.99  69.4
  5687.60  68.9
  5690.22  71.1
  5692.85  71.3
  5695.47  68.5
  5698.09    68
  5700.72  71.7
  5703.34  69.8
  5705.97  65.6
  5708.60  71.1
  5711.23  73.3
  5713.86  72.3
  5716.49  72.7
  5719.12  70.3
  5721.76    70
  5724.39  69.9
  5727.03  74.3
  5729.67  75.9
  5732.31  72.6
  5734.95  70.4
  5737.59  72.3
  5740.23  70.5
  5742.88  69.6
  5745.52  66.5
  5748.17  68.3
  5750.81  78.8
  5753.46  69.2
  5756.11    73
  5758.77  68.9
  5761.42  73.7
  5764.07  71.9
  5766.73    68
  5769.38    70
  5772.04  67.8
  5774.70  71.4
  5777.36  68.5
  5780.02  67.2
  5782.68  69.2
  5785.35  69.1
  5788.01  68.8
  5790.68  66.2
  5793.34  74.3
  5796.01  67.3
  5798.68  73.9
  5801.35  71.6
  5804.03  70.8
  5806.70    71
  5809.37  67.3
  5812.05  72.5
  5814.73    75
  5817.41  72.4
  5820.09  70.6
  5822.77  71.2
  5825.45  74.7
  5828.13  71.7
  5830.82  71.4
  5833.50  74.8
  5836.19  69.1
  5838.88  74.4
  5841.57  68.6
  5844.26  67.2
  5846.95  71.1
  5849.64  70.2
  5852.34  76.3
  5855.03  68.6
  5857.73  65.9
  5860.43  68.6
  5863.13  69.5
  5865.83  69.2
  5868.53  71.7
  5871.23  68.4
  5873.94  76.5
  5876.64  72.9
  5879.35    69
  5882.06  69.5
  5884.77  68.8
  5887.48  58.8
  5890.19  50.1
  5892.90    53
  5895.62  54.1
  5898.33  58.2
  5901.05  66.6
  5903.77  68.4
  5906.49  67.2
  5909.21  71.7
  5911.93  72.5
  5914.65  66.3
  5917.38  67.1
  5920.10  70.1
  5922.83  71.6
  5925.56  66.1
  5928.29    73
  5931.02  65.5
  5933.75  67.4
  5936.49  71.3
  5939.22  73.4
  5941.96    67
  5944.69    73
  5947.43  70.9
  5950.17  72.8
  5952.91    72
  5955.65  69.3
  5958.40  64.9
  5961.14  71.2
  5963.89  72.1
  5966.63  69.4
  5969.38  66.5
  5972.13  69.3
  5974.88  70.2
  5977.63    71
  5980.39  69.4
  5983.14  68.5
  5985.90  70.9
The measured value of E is 1.85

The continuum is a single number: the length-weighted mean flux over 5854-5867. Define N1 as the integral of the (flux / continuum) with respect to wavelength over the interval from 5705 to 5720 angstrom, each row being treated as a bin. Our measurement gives 16 angstrom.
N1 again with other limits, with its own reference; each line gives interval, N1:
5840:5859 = 19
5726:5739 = 14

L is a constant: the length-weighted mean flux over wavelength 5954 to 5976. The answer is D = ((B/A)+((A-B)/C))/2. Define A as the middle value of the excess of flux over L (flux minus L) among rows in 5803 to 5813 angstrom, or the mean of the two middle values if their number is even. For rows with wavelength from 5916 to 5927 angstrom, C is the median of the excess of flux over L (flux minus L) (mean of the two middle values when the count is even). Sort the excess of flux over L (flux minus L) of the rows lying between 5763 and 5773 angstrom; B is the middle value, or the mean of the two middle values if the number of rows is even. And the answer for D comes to -1.8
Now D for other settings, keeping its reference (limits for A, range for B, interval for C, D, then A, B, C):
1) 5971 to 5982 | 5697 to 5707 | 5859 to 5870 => 2.0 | 0.7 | -0.2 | 0.2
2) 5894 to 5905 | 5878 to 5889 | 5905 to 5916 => -10.6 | -6.7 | -0.2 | 0.3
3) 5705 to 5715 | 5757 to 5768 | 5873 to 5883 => 0.6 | 2.6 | 1.3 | 2.1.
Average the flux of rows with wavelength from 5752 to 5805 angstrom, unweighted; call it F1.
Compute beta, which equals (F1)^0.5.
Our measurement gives 8.37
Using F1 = 70.0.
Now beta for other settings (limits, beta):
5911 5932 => 8.31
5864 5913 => 8.12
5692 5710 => 8.33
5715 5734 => 8.50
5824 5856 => 8.46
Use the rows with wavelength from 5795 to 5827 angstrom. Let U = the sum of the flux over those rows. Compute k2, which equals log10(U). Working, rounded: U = 858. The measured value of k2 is 2.9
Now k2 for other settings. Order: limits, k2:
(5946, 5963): 2.6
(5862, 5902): 3.0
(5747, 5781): 3.0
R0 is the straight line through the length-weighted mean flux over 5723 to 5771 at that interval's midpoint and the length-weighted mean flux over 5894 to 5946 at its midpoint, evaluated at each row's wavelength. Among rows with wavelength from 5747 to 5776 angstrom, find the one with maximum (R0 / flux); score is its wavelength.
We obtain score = 5772.04 angstrom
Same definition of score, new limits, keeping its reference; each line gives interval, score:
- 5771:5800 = 5790.68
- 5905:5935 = 5931.02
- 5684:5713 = 5705.97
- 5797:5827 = 5809.37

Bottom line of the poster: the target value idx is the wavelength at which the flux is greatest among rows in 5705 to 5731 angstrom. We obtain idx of 5729.67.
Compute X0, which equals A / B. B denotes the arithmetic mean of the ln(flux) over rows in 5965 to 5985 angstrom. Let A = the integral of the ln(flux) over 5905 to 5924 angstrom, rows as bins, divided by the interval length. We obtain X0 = 1.001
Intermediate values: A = 4.24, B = 4.24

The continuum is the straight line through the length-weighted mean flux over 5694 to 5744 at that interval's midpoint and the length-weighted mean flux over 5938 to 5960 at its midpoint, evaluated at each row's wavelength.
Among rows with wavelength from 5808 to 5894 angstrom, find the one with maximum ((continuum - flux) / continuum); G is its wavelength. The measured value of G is 5890.19 angstrom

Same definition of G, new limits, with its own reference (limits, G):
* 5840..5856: 5844.26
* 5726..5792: 5790.68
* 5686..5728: 5705.97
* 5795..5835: 5796.01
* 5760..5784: 5780.02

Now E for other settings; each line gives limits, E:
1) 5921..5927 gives 1.84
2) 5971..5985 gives 1.84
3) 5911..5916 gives 1.84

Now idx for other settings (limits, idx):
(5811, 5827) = 5814.73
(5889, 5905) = 5903.77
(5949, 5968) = 5950.17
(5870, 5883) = 5873.94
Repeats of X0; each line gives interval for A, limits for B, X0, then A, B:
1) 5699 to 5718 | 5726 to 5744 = 0.996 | 4.26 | 4.28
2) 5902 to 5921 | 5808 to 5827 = 0.990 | 4.23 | 4.28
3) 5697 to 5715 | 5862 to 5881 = 0.997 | 4.25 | 4.26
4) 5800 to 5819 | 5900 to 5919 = 1.010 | 4.27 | 4.23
